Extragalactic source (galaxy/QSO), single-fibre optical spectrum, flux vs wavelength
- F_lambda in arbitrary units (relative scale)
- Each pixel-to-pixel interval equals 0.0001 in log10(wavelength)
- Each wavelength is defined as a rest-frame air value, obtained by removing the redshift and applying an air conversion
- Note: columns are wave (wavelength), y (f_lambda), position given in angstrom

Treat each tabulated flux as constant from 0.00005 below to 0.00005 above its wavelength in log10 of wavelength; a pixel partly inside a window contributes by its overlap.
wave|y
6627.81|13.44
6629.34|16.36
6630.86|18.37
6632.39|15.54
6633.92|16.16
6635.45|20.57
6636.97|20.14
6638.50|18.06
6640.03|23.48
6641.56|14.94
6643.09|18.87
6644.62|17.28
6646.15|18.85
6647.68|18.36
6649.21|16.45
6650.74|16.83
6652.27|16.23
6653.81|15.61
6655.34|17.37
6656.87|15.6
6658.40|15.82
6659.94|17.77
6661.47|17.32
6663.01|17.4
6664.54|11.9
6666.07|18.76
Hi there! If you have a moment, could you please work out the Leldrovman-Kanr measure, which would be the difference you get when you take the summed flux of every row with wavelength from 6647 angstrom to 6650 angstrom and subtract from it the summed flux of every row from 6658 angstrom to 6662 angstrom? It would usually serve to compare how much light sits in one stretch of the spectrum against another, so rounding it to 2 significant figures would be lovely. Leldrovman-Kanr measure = -16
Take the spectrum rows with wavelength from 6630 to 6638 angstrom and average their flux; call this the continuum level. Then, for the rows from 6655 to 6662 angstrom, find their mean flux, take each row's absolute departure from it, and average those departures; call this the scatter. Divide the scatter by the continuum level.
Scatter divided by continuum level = 0.047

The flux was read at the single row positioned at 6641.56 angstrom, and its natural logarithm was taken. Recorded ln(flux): 2.70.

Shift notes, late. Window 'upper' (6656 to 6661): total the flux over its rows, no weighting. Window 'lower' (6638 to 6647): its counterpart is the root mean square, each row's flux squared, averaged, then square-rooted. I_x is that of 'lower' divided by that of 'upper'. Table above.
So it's 0.38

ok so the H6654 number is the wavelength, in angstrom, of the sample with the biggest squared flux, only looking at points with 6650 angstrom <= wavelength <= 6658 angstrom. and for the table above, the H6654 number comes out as 6655.34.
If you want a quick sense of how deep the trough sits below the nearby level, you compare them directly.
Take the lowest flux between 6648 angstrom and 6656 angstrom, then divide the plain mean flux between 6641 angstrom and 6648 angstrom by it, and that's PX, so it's 1.13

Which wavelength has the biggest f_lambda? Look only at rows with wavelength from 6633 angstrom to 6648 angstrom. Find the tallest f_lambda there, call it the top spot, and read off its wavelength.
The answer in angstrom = 6640.03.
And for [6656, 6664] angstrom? 6659.94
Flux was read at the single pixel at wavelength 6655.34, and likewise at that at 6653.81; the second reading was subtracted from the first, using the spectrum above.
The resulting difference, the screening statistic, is 1.8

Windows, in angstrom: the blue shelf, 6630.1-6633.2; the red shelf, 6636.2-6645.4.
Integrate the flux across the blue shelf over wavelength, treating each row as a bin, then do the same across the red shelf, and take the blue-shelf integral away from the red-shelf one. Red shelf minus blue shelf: 121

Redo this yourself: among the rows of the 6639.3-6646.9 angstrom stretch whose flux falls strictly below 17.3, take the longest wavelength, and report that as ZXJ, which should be 6644.62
